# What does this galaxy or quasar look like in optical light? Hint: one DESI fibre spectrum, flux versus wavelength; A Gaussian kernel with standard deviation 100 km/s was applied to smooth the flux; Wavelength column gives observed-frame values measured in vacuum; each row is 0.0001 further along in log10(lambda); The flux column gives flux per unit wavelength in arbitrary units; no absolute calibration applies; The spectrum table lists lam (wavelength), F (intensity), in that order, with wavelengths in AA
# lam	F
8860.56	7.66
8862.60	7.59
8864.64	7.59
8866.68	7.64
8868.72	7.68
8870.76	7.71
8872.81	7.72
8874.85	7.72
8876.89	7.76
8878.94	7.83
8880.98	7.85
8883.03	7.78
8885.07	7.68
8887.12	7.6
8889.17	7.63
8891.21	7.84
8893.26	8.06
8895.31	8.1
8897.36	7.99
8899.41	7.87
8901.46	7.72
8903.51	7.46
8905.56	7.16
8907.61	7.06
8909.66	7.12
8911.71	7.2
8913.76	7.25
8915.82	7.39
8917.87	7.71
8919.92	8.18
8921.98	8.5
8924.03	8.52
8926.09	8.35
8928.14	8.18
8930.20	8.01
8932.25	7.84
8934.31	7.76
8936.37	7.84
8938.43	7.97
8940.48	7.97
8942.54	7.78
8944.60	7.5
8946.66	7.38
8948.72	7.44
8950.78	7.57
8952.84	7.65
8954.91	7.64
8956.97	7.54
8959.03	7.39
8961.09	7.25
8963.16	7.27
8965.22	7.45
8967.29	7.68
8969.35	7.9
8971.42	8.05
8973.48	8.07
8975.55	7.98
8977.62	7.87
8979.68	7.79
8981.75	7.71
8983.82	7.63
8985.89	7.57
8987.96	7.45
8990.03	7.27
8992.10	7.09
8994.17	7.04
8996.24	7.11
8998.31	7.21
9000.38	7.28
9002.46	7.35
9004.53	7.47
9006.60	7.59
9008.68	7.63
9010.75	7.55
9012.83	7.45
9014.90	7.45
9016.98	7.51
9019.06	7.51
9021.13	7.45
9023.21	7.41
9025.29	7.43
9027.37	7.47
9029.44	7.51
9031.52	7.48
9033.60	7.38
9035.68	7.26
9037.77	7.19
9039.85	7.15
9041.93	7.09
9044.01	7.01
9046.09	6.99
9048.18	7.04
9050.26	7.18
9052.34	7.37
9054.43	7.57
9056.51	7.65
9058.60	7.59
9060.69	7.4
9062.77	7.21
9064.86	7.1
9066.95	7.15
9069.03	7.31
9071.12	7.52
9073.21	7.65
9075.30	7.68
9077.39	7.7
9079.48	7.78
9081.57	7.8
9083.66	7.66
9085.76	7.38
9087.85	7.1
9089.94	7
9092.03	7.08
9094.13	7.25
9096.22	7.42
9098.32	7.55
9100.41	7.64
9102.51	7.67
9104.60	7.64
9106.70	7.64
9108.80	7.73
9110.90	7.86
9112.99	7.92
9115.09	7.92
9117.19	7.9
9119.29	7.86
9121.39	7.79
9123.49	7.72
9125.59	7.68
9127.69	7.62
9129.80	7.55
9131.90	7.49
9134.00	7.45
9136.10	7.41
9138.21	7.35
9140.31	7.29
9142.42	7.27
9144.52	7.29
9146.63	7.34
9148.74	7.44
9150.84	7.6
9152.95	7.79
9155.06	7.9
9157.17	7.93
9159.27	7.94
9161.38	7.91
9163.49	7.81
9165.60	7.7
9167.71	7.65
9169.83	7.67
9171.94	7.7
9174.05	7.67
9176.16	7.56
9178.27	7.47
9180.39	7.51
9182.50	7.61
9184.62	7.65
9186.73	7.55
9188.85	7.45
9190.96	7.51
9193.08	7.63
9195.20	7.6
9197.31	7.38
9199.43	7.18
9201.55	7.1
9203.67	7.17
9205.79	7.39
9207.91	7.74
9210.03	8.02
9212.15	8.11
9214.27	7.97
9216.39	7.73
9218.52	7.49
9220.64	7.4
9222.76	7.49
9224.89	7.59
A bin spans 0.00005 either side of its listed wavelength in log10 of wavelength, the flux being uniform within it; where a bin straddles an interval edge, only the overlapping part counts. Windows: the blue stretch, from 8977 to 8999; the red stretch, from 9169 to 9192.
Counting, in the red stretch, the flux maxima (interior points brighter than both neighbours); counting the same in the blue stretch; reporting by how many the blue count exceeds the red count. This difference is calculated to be -2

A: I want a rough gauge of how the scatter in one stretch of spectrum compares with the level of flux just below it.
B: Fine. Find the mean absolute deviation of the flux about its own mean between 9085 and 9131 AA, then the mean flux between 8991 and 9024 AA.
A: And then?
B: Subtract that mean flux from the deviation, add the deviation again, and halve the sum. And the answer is -3.475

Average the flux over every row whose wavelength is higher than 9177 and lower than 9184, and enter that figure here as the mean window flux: 7.53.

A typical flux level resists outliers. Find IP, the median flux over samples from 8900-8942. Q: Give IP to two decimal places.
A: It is 7.80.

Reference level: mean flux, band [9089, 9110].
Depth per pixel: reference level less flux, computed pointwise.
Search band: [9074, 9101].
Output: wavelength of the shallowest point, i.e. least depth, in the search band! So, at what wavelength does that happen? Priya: 9081.57 AA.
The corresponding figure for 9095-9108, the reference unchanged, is 9102.51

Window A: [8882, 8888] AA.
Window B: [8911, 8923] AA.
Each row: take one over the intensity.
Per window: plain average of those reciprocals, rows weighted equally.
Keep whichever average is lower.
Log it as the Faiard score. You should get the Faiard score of 0.130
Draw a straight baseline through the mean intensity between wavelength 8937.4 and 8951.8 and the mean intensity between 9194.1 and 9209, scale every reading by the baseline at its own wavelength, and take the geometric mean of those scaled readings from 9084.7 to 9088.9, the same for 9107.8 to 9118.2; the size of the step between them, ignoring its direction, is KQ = 0.088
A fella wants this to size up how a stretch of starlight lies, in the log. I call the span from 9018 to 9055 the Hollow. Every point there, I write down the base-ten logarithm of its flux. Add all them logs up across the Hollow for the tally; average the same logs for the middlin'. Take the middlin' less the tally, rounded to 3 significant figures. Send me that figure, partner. -14.7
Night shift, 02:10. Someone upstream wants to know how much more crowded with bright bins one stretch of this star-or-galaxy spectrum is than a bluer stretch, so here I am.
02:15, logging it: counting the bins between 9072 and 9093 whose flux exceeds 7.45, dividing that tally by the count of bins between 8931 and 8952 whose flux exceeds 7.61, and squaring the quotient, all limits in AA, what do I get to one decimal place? 1.0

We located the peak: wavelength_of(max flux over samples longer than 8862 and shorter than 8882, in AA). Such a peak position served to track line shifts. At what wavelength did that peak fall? 8880.98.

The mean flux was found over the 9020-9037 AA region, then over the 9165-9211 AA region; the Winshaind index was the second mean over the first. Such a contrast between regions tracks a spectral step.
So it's 1.016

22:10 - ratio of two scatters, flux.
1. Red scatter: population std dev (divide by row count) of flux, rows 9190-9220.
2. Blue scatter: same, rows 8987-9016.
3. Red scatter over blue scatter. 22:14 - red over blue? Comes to 1.7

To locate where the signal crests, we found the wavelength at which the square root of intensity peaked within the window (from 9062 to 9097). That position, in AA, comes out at 9081.57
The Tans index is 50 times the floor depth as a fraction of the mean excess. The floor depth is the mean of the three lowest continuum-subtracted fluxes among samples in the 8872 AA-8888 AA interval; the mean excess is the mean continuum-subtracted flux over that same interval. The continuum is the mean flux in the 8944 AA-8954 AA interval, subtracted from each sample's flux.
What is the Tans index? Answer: 34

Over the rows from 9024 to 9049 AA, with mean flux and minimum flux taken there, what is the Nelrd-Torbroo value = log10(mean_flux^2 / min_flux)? 0.876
